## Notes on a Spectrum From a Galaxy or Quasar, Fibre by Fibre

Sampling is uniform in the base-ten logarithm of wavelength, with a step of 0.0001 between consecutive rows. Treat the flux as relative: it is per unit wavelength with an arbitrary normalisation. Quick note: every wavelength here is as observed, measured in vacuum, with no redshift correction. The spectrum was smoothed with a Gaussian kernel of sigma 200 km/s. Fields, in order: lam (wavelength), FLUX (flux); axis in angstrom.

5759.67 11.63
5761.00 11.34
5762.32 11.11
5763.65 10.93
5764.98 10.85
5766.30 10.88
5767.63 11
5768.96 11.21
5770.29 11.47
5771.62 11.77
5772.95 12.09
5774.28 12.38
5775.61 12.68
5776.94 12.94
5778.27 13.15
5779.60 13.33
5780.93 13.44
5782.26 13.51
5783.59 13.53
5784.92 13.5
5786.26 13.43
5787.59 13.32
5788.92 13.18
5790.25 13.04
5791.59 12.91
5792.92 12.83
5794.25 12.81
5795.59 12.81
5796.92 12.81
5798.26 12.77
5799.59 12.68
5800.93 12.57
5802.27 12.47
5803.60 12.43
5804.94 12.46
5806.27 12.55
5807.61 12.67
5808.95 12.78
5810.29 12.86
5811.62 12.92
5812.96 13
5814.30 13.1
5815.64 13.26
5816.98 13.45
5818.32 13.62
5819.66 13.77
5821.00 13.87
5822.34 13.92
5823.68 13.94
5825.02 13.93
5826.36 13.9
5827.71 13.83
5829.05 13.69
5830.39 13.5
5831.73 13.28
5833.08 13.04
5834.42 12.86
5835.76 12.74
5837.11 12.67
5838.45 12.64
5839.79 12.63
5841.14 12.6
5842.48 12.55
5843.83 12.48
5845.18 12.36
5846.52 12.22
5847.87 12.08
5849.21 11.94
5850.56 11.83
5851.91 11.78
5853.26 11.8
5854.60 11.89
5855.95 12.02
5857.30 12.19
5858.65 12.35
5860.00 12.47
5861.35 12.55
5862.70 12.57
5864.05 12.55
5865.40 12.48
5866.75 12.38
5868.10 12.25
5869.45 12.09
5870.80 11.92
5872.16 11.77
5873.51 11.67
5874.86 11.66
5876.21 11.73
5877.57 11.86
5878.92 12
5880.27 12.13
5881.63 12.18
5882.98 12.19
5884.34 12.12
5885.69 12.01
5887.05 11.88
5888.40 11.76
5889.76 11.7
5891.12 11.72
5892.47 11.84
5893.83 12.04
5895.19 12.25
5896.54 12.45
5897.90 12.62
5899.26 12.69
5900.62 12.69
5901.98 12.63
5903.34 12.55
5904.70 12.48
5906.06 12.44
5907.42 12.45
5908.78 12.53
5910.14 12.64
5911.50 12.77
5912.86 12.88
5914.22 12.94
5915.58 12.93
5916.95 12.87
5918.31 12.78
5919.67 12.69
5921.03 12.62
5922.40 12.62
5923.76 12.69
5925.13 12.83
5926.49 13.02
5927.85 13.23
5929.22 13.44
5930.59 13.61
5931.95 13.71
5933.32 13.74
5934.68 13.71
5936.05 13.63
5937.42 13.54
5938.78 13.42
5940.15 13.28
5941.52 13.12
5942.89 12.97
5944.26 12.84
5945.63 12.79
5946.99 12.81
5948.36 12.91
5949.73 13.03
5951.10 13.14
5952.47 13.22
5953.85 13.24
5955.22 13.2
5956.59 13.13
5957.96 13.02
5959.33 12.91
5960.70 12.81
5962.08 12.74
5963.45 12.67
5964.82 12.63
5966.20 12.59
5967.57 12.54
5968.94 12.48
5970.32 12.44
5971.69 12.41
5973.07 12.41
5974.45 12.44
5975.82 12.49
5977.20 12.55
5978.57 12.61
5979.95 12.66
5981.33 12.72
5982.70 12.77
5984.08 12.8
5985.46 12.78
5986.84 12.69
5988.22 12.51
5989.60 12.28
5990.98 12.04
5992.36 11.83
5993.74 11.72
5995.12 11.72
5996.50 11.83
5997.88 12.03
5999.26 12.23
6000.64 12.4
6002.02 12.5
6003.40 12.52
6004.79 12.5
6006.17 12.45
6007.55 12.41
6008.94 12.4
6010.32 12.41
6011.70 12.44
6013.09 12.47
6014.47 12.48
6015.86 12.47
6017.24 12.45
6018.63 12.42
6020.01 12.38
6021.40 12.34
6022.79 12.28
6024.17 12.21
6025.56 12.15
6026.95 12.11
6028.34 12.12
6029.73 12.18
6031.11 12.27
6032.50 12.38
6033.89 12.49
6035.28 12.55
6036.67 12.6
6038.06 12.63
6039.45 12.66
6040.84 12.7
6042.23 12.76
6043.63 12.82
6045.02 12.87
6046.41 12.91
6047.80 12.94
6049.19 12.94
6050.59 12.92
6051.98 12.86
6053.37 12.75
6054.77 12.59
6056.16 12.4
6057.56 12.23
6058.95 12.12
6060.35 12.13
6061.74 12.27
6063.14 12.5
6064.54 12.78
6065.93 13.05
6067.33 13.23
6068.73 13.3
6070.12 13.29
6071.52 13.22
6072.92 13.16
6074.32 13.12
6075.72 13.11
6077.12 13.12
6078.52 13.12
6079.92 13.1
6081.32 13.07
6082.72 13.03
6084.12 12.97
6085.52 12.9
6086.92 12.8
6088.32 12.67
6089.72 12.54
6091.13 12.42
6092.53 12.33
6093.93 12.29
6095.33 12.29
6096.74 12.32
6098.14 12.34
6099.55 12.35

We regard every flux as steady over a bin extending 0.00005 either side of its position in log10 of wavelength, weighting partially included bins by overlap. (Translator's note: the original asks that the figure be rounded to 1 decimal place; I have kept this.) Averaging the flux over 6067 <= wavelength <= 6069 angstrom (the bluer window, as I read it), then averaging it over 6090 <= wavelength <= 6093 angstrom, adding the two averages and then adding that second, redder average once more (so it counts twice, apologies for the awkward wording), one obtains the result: 38.0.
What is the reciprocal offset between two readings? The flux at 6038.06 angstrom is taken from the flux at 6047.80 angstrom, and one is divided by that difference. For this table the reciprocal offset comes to 3.2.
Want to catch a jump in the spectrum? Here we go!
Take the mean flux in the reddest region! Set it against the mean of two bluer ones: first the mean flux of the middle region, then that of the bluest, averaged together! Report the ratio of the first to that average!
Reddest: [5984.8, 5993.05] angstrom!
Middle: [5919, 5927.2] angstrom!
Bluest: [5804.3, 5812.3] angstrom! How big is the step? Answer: 0.97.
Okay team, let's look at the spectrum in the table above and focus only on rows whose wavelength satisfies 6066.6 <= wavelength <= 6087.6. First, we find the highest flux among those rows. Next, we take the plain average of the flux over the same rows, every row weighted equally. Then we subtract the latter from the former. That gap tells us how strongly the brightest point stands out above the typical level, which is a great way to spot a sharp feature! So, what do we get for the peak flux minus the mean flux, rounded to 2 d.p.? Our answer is 0.20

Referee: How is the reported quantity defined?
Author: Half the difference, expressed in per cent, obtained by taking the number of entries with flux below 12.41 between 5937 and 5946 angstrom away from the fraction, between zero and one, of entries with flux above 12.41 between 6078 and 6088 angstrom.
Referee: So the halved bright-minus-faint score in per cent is 50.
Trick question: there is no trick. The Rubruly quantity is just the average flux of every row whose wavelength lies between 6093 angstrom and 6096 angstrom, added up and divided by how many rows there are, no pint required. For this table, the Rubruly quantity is 12.3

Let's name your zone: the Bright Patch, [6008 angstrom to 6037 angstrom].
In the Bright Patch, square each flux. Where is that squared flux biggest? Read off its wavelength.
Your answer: 6036.67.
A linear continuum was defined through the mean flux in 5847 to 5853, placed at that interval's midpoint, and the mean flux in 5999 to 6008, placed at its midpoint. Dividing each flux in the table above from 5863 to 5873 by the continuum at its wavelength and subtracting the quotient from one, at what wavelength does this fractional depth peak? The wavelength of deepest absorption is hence 5872.16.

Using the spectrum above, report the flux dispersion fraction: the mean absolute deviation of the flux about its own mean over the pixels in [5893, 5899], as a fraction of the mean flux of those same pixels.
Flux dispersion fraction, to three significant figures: 0.0158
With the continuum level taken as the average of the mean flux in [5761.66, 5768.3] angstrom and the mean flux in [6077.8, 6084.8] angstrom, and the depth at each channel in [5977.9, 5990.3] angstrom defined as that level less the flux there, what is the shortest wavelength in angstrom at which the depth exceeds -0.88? 5978.57 angstrom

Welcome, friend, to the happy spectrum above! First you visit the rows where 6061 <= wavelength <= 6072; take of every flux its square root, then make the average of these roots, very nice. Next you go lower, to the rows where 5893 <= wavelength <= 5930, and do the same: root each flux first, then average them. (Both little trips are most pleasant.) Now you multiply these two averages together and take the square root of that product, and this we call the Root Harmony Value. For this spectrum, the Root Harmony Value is 3.58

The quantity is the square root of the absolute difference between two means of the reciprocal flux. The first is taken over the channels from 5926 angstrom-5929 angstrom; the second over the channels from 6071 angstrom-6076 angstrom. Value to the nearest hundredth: 0.01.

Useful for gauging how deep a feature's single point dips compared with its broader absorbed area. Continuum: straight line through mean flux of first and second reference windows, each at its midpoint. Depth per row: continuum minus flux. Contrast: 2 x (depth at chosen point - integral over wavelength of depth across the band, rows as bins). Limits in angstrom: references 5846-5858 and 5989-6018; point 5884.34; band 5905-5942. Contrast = 68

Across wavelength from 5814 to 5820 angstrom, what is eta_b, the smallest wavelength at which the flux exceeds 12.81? 5814.30 angstrom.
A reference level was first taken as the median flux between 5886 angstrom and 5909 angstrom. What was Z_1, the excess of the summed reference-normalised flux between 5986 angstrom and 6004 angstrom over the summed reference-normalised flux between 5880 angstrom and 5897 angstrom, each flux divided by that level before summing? 0.2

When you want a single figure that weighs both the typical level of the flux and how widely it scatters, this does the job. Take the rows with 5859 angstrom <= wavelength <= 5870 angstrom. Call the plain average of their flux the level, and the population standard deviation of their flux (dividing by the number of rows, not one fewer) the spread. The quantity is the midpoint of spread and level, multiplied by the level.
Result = 78.1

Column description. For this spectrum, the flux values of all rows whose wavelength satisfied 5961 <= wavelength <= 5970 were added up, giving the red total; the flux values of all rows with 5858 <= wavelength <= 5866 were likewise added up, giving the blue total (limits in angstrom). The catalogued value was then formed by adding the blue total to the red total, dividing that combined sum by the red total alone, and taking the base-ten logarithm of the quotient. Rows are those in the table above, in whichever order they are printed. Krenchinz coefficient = 0.299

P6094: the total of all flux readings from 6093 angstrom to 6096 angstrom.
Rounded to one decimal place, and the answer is 24.6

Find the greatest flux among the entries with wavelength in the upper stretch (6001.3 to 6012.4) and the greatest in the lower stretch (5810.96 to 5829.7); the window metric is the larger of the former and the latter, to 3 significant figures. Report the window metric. 13.9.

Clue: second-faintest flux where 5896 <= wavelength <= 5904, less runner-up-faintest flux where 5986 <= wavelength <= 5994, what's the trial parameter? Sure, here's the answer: 0.7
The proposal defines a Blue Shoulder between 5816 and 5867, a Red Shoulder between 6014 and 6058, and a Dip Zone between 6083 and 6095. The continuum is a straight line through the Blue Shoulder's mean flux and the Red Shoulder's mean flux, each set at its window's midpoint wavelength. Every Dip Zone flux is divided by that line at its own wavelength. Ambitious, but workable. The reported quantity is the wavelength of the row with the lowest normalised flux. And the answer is 6093.93 angstrom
